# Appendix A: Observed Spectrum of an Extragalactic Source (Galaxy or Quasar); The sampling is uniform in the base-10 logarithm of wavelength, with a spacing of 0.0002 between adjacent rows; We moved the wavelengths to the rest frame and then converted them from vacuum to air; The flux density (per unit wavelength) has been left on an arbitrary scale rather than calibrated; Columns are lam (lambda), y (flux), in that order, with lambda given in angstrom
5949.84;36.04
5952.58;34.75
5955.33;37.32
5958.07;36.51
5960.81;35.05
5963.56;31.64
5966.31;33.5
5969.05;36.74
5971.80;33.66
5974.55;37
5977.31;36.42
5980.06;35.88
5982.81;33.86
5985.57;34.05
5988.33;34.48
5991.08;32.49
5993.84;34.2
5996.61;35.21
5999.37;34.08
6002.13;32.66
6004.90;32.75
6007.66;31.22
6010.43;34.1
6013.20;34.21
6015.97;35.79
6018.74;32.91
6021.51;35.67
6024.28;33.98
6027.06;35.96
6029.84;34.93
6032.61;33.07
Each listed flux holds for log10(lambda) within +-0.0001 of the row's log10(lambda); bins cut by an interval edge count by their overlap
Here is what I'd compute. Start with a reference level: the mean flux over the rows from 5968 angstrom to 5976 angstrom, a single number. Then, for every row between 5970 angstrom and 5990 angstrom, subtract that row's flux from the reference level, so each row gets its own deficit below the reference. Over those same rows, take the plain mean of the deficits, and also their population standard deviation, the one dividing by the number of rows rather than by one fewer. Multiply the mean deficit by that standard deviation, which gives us 0.9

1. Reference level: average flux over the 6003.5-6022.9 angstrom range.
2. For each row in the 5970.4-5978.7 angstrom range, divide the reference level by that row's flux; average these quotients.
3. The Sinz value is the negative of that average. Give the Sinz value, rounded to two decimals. -0.95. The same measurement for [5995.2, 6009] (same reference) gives -1.02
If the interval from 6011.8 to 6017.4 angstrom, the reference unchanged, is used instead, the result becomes -0.97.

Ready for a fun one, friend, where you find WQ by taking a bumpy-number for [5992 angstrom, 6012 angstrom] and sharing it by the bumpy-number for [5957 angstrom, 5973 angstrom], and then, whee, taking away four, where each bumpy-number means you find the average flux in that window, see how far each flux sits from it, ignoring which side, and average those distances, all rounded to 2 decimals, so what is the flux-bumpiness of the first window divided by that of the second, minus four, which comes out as -3.32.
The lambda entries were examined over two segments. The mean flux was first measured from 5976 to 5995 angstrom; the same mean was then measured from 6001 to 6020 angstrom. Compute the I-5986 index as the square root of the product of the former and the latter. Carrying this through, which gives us 33.9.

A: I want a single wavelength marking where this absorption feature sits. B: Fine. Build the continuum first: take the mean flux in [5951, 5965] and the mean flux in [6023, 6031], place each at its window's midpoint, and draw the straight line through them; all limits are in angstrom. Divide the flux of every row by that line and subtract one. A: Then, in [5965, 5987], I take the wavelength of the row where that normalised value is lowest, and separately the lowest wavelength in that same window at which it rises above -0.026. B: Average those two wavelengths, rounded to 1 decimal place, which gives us 5967.7 angstrom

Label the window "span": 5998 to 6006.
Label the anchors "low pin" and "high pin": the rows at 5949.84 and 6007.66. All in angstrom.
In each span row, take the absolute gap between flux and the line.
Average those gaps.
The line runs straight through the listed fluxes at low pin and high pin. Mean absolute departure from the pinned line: 1.5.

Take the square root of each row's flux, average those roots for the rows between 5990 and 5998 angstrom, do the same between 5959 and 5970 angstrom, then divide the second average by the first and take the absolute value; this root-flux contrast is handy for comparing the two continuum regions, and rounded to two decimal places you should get 1.00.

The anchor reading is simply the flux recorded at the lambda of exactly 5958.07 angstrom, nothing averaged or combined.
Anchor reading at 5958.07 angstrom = 36.51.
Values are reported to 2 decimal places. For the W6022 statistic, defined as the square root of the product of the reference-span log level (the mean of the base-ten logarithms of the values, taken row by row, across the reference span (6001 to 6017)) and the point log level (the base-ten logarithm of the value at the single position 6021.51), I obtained 1.54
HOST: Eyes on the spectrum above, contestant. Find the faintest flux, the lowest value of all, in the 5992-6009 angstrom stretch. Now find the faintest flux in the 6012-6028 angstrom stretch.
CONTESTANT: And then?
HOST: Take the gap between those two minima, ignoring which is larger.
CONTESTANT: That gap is 1.7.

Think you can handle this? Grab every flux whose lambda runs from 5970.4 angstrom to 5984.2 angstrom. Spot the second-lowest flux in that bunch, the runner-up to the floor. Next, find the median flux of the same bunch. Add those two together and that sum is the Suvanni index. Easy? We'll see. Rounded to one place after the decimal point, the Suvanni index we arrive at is 69.7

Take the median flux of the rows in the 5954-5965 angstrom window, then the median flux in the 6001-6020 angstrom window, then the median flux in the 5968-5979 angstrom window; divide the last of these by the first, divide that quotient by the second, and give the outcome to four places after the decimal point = 0.0311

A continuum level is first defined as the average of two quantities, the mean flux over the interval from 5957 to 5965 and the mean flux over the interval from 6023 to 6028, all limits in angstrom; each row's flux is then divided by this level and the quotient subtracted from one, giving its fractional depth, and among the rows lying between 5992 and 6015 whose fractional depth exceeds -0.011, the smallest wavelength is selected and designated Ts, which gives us 5993.84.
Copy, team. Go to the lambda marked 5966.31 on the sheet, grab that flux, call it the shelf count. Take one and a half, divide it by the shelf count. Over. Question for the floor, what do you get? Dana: 0.045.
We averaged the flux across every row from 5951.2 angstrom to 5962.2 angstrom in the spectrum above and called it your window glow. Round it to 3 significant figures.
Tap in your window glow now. 35.9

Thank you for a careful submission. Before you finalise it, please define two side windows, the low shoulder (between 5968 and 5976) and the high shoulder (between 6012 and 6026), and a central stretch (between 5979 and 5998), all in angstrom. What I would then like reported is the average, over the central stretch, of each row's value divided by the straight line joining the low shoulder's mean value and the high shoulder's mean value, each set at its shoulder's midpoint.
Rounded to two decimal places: 0.97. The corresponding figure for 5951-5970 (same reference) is 0.97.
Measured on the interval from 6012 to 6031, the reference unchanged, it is 1.01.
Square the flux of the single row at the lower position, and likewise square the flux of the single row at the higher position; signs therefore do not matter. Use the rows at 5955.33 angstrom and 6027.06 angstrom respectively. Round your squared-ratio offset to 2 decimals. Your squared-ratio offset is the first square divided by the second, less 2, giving -0.92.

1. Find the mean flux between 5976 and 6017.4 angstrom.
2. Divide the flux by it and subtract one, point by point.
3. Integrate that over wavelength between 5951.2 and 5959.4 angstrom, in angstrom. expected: 0.5 angstrom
